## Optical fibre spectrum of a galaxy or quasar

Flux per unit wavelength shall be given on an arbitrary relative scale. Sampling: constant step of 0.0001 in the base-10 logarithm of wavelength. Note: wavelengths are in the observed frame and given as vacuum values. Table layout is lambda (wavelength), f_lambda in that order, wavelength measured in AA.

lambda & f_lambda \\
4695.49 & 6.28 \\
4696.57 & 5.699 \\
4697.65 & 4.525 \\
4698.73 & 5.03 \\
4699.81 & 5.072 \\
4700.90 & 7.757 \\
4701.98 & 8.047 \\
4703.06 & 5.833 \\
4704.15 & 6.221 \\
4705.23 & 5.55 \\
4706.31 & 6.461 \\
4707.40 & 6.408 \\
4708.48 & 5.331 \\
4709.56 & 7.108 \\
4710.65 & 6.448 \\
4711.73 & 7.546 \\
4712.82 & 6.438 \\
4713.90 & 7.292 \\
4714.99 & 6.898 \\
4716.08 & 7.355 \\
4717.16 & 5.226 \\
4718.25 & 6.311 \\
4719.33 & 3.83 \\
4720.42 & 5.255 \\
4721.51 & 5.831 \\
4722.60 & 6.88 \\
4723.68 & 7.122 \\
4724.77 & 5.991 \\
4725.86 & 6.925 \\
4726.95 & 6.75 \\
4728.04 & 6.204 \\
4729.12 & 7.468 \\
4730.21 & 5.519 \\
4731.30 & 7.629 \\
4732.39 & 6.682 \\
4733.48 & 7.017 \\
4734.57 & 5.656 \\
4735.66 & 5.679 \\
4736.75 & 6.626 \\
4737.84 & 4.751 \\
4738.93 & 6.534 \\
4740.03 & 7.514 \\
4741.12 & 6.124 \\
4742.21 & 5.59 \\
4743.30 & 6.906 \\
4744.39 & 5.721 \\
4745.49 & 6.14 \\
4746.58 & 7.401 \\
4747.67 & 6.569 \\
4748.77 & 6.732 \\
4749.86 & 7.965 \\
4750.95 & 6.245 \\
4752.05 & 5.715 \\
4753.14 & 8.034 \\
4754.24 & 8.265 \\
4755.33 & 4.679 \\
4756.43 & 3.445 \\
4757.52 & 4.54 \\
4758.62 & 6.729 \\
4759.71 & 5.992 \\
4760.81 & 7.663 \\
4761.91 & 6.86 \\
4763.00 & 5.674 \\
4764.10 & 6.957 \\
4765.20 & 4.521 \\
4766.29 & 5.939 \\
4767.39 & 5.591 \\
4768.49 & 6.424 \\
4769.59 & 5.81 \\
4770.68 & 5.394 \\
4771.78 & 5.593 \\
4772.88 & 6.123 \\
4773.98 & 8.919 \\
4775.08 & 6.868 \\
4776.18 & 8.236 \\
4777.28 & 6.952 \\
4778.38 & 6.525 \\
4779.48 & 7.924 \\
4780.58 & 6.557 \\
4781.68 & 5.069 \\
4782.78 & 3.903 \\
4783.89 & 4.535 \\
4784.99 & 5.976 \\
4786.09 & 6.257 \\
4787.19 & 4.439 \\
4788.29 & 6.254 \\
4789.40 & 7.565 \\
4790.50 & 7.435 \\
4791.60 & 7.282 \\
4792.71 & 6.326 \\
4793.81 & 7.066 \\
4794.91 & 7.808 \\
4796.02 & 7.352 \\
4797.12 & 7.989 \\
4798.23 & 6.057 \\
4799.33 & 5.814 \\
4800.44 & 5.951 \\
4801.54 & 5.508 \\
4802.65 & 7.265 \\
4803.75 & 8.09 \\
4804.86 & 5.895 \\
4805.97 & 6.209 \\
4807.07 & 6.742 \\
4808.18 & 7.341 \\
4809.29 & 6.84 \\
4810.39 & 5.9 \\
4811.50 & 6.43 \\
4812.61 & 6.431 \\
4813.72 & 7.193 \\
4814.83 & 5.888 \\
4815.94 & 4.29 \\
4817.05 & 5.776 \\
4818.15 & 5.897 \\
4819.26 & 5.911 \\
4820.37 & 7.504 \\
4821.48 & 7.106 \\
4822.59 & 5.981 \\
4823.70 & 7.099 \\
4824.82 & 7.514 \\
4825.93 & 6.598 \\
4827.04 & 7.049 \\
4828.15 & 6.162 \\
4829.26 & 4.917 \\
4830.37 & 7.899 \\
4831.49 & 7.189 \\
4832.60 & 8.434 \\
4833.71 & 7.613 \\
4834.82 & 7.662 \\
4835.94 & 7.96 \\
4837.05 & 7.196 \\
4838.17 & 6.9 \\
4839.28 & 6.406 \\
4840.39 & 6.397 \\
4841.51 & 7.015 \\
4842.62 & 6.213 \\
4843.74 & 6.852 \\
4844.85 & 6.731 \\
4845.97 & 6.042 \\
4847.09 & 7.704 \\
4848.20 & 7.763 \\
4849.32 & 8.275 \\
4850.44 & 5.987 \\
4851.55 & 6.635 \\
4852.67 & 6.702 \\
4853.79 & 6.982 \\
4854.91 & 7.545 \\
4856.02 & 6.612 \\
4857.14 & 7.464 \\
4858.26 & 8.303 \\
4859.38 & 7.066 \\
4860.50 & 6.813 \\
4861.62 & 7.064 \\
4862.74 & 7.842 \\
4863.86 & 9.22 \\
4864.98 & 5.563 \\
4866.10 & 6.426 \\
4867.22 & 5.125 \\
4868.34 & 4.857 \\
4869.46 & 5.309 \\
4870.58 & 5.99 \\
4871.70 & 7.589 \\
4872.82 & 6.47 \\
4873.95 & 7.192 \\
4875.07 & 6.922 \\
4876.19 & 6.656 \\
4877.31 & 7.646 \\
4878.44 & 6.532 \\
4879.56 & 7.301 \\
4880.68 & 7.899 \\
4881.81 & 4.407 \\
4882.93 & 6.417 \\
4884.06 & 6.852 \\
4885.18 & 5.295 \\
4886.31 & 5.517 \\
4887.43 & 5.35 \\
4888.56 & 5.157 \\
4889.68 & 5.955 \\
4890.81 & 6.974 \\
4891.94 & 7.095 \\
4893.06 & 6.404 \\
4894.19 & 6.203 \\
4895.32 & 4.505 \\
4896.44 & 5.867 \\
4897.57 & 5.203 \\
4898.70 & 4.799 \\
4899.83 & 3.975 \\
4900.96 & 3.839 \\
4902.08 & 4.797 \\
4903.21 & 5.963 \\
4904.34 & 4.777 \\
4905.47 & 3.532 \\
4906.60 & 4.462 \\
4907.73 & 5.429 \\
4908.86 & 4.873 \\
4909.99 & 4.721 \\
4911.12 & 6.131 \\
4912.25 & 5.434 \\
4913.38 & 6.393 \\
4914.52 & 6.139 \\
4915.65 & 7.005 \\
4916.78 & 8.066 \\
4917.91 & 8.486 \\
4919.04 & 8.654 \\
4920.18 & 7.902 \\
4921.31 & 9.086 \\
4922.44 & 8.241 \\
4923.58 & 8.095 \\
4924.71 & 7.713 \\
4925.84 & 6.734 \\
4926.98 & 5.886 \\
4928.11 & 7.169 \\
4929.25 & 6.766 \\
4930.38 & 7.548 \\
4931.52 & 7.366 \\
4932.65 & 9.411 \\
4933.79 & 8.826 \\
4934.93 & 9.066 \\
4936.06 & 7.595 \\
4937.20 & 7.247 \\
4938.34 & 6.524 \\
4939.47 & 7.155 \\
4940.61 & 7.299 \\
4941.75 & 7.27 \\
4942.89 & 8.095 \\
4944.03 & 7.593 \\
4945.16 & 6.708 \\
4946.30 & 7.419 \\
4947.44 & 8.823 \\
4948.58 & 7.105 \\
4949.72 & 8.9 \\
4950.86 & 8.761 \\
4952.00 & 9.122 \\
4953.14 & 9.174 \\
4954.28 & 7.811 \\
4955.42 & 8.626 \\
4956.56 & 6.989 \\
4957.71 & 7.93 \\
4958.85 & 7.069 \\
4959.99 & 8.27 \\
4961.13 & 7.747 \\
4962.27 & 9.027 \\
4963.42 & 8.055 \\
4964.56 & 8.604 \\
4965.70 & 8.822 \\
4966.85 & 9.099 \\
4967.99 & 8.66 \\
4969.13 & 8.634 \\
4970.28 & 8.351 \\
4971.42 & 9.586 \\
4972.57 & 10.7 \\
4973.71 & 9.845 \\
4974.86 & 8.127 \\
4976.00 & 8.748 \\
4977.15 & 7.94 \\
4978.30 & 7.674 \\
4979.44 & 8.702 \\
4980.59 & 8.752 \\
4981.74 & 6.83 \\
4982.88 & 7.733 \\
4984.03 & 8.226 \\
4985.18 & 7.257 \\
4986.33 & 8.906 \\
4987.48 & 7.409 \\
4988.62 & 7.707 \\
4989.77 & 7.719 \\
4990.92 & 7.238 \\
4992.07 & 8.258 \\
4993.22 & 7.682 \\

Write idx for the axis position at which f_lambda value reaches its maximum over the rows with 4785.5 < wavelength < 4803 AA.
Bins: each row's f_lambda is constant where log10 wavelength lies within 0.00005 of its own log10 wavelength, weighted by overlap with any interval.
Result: 4797.12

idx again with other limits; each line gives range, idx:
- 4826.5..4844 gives 4832.60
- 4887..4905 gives 4891.94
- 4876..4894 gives 4880.68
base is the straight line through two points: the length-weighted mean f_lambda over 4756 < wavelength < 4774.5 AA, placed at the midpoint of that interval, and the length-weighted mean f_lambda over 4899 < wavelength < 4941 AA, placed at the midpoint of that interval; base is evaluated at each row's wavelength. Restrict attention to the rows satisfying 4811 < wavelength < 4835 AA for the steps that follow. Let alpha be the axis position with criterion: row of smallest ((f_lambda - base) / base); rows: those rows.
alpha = 4815.94 AA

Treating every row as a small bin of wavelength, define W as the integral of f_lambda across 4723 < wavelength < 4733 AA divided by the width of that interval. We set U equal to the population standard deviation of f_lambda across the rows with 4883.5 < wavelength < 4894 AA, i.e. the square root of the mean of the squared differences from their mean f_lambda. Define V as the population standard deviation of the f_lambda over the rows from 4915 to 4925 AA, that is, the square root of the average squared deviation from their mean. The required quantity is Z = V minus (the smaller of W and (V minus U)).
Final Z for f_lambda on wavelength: 0.7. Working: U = 0.74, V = 0.56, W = 6.7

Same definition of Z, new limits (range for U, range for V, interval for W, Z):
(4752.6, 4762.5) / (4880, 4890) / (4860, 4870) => 1.6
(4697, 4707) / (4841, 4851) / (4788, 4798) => 1.1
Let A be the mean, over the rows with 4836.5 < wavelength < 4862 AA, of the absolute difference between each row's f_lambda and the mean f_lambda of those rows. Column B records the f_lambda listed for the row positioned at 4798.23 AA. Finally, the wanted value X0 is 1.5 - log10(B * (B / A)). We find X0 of -0.38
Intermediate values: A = 0.48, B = 6.057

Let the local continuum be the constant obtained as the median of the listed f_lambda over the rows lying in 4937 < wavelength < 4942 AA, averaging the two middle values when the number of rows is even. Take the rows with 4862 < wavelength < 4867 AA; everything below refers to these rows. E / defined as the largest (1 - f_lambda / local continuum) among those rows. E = 0.23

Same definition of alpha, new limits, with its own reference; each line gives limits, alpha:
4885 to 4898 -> 4895.32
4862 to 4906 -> 4905.47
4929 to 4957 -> 4938.34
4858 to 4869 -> 4868.34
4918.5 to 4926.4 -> 4925.84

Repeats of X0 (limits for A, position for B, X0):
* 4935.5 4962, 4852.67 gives -0.33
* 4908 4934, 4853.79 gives -0.15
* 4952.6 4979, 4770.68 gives -0.15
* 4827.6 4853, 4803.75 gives -0.48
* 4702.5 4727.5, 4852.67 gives -0.33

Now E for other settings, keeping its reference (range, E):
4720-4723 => 0.27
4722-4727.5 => 0.17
